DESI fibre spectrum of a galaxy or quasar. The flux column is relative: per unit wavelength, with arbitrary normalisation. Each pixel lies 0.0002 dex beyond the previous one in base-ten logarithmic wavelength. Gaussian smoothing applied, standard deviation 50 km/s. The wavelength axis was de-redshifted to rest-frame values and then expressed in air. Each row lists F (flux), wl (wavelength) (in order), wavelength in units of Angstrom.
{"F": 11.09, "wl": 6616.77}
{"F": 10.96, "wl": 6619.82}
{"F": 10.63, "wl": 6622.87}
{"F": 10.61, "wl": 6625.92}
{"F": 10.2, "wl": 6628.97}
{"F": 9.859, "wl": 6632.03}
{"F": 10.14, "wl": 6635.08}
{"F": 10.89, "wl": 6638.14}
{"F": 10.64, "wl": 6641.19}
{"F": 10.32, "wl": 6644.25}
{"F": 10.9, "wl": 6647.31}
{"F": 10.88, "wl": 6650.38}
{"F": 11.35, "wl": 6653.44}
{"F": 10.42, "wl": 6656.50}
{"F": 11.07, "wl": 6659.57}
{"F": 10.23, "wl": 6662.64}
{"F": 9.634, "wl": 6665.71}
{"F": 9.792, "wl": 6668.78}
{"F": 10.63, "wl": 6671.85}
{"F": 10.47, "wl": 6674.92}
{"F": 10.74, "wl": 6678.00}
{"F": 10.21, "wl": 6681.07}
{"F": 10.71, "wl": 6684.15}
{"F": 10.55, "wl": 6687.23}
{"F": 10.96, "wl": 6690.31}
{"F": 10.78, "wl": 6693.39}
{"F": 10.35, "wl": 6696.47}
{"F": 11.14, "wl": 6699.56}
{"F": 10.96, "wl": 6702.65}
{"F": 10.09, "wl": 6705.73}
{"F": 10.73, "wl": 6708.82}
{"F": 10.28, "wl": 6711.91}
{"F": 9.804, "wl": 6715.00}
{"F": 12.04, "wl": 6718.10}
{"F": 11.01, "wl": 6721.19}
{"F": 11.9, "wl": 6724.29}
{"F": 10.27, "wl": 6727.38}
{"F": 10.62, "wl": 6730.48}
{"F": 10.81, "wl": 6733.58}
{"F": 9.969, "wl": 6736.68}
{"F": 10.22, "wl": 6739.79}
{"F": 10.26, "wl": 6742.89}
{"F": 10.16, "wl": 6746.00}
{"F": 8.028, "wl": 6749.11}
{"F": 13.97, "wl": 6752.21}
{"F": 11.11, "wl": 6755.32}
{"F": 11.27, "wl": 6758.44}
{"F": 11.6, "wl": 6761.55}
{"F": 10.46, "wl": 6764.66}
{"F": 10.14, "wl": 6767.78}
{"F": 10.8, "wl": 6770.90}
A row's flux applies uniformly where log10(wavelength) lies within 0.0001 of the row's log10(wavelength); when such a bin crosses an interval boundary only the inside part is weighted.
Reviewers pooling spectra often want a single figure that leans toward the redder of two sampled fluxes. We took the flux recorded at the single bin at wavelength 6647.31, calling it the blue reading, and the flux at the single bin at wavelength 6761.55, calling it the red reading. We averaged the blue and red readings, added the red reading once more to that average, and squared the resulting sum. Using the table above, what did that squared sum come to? 522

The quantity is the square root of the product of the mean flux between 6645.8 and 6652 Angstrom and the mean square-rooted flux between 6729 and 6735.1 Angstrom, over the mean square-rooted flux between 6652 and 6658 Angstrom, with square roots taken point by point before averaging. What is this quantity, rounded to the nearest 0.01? 1.81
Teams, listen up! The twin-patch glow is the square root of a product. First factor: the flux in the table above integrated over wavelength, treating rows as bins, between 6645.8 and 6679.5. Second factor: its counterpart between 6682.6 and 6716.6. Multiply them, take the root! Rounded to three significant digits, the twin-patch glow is 358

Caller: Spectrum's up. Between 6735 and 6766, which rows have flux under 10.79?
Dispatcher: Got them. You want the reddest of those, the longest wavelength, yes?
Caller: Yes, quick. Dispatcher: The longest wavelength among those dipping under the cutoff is 6764.66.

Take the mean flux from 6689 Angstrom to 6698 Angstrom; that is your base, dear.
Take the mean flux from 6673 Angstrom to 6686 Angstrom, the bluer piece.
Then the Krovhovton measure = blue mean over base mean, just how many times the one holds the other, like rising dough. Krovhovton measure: 0.985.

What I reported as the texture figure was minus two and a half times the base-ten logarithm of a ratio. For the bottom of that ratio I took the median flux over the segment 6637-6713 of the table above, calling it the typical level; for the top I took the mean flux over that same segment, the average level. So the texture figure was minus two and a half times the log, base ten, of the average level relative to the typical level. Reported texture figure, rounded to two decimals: 0.01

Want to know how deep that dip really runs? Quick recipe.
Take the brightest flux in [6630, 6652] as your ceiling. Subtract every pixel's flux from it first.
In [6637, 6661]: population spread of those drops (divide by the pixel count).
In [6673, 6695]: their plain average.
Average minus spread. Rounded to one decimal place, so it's 0.0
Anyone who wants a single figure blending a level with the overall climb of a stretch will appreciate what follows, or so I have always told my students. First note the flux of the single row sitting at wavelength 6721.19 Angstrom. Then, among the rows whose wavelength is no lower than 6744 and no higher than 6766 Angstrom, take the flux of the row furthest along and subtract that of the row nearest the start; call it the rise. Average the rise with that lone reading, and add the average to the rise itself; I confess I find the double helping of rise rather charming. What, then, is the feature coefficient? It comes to 6.0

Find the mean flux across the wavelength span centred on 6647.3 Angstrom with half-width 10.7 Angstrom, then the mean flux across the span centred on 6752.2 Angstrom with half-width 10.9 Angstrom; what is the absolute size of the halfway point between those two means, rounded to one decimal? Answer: 10.8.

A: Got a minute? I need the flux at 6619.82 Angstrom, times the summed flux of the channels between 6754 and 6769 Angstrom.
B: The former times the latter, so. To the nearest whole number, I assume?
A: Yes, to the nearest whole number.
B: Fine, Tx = 598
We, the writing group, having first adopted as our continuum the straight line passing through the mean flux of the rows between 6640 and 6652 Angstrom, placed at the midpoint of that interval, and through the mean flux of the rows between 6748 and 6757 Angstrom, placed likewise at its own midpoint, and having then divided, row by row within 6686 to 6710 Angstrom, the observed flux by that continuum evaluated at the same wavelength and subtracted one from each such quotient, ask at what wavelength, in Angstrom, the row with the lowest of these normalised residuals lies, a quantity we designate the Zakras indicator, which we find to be 6705.73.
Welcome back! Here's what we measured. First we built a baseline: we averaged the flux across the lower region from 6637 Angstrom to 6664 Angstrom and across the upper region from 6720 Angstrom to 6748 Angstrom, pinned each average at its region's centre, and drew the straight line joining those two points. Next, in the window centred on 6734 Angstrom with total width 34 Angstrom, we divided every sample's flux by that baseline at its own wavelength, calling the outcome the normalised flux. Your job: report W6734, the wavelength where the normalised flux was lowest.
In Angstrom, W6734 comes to 6749.11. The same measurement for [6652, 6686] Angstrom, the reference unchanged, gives 6665.71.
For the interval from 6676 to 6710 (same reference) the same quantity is 6705.73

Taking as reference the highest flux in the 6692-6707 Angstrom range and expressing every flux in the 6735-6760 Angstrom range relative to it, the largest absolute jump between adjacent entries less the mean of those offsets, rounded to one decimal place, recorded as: 6.5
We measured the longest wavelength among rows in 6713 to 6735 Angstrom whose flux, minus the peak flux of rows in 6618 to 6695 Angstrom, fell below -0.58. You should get 6730.48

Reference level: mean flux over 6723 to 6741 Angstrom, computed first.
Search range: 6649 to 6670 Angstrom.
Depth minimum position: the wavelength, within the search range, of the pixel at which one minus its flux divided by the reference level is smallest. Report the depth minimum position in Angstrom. 6653.44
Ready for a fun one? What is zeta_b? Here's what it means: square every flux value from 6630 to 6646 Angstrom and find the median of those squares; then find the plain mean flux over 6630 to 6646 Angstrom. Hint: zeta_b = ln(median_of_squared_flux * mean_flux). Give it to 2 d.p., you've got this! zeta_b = 7.01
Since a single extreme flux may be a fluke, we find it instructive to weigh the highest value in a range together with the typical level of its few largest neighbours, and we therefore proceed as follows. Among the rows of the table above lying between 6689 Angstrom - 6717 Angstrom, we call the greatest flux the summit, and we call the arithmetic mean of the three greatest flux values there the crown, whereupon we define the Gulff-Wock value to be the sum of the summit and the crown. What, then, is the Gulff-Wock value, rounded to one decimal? 22.2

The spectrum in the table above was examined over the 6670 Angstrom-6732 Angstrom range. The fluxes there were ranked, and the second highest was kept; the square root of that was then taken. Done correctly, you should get 3.45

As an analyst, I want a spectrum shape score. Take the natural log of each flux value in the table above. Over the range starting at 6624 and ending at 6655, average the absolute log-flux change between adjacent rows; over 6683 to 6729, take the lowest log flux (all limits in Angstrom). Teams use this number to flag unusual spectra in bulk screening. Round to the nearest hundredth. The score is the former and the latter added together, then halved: 1.16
